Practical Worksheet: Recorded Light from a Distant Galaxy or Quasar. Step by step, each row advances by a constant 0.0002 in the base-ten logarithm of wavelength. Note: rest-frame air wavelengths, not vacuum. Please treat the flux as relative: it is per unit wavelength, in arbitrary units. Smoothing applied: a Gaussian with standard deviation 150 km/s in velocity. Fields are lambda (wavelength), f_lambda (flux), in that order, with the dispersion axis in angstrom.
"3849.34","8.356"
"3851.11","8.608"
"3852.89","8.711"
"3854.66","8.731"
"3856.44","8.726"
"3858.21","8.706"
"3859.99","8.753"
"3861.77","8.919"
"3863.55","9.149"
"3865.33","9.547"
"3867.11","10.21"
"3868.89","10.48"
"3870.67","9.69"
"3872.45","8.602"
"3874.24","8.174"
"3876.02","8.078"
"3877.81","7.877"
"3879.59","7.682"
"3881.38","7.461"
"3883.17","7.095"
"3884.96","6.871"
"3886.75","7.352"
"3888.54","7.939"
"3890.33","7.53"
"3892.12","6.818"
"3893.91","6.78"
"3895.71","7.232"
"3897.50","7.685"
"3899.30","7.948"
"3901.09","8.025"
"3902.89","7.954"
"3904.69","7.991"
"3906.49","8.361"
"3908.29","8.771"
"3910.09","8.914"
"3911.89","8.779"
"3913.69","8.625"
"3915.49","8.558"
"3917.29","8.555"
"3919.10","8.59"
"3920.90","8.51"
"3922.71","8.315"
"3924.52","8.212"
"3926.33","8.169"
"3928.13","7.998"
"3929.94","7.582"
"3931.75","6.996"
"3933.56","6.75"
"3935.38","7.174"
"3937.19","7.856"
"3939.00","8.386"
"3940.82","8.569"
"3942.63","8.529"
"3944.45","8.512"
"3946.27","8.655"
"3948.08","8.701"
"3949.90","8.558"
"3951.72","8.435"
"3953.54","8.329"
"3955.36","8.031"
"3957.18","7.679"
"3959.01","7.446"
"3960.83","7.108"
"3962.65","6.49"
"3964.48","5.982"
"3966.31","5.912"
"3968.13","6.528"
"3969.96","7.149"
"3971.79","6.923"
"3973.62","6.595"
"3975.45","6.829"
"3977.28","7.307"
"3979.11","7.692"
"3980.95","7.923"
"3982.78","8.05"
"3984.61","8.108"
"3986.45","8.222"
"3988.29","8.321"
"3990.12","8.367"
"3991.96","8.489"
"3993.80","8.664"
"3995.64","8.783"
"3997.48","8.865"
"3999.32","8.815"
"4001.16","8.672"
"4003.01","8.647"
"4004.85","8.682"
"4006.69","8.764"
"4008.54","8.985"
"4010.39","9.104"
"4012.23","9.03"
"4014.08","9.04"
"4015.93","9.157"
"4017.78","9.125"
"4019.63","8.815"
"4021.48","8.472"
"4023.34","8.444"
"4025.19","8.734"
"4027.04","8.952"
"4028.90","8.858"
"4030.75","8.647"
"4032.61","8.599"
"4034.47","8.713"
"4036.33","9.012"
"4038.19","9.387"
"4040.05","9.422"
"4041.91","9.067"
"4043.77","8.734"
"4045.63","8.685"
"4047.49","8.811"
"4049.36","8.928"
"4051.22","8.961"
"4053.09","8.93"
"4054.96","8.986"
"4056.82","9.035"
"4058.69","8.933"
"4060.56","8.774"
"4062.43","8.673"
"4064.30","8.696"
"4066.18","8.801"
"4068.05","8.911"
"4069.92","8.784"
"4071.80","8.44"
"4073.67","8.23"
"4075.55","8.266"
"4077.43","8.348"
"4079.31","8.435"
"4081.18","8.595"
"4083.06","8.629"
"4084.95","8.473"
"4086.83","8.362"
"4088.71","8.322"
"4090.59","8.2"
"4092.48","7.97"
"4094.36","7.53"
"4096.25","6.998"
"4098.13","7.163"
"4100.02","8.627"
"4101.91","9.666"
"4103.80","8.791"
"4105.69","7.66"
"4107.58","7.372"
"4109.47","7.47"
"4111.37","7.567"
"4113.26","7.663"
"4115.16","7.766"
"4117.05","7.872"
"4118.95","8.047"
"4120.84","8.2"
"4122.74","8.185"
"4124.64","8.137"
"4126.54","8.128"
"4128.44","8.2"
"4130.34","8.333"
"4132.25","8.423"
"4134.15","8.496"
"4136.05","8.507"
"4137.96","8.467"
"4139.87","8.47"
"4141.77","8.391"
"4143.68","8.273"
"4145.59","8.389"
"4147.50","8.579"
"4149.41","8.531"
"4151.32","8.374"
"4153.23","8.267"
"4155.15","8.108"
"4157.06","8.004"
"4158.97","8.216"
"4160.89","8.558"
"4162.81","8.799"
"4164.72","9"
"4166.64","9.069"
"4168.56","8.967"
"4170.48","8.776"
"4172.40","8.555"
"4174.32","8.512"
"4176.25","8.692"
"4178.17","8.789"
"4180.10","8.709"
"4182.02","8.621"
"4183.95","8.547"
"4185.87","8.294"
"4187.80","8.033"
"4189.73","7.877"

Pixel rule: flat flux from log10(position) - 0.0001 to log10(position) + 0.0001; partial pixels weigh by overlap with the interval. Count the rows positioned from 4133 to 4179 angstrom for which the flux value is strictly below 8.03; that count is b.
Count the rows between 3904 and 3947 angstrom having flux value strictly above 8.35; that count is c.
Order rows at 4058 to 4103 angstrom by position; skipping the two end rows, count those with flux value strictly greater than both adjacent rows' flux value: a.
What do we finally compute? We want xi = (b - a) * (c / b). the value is -14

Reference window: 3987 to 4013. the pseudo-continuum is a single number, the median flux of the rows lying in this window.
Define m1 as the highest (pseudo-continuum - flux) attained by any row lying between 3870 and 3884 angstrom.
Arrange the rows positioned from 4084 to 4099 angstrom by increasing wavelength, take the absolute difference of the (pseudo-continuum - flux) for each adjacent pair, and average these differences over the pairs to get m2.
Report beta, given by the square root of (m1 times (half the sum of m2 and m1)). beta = 1.2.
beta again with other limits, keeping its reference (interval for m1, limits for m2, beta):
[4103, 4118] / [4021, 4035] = 1.0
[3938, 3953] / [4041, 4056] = 0.3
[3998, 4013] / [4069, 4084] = 0.1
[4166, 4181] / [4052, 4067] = 0.2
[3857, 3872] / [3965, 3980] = 0.1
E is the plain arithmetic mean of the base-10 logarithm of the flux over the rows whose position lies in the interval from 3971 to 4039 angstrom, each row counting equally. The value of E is 0.927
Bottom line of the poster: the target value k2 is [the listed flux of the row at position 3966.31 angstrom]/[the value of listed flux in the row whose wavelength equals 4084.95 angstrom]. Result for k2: 0.70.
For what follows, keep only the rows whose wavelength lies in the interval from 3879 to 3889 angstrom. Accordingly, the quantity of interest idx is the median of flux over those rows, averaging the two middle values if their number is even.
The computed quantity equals 7.4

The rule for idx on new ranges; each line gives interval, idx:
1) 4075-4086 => 8.5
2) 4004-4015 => 9.0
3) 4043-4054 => 8.9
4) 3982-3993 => 8.3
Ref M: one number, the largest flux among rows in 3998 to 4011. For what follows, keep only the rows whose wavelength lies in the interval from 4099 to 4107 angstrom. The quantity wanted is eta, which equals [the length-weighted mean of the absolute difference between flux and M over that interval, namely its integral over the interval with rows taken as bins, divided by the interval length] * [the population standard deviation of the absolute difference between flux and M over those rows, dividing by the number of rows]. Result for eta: 0.3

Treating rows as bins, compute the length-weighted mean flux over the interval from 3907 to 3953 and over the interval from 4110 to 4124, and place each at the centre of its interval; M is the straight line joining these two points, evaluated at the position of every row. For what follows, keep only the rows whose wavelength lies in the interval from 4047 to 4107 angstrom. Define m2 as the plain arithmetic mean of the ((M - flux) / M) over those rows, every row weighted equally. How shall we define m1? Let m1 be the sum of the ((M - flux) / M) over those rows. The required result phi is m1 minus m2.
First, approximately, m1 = -2.1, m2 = -0.07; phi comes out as -2.0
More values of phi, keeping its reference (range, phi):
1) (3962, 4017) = 0.5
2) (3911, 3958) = 0.2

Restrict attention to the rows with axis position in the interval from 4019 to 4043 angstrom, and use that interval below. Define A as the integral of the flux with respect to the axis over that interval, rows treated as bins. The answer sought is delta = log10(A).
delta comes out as 2.33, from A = 213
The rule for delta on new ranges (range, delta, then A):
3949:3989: 2.47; 297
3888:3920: 2.41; 258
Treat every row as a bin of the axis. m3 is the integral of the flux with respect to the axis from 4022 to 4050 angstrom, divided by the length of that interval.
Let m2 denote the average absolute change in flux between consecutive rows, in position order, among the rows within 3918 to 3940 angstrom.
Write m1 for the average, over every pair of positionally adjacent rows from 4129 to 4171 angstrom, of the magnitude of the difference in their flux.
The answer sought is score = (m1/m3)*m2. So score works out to 0.0045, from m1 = 0.13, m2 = 0.32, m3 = 8.9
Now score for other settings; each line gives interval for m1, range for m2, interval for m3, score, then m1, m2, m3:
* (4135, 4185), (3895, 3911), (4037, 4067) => 0.0033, 0.13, 0.23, 8.9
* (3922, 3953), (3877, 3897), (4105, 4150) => 0.0110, 0.24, 0.37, 8.1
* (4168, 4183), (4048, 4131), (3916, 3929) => 0.0034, 0.13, 0.22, 8.3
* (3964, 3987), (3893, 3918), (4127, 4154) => 0.0070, 0.29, 0.20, 8.4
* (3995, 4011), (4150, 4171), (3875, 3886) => 0.0022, 0.09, 0.17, 7.5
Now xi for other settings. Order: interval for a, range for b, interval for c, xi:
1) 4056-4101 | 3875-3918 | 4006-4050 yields 21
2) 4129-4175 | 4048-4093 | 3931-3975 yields -24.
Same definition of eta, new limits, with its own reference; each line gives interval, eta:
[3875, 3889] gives 0.6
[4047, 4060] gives 0.0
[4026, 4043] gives 0.0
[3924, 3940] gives 0.8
